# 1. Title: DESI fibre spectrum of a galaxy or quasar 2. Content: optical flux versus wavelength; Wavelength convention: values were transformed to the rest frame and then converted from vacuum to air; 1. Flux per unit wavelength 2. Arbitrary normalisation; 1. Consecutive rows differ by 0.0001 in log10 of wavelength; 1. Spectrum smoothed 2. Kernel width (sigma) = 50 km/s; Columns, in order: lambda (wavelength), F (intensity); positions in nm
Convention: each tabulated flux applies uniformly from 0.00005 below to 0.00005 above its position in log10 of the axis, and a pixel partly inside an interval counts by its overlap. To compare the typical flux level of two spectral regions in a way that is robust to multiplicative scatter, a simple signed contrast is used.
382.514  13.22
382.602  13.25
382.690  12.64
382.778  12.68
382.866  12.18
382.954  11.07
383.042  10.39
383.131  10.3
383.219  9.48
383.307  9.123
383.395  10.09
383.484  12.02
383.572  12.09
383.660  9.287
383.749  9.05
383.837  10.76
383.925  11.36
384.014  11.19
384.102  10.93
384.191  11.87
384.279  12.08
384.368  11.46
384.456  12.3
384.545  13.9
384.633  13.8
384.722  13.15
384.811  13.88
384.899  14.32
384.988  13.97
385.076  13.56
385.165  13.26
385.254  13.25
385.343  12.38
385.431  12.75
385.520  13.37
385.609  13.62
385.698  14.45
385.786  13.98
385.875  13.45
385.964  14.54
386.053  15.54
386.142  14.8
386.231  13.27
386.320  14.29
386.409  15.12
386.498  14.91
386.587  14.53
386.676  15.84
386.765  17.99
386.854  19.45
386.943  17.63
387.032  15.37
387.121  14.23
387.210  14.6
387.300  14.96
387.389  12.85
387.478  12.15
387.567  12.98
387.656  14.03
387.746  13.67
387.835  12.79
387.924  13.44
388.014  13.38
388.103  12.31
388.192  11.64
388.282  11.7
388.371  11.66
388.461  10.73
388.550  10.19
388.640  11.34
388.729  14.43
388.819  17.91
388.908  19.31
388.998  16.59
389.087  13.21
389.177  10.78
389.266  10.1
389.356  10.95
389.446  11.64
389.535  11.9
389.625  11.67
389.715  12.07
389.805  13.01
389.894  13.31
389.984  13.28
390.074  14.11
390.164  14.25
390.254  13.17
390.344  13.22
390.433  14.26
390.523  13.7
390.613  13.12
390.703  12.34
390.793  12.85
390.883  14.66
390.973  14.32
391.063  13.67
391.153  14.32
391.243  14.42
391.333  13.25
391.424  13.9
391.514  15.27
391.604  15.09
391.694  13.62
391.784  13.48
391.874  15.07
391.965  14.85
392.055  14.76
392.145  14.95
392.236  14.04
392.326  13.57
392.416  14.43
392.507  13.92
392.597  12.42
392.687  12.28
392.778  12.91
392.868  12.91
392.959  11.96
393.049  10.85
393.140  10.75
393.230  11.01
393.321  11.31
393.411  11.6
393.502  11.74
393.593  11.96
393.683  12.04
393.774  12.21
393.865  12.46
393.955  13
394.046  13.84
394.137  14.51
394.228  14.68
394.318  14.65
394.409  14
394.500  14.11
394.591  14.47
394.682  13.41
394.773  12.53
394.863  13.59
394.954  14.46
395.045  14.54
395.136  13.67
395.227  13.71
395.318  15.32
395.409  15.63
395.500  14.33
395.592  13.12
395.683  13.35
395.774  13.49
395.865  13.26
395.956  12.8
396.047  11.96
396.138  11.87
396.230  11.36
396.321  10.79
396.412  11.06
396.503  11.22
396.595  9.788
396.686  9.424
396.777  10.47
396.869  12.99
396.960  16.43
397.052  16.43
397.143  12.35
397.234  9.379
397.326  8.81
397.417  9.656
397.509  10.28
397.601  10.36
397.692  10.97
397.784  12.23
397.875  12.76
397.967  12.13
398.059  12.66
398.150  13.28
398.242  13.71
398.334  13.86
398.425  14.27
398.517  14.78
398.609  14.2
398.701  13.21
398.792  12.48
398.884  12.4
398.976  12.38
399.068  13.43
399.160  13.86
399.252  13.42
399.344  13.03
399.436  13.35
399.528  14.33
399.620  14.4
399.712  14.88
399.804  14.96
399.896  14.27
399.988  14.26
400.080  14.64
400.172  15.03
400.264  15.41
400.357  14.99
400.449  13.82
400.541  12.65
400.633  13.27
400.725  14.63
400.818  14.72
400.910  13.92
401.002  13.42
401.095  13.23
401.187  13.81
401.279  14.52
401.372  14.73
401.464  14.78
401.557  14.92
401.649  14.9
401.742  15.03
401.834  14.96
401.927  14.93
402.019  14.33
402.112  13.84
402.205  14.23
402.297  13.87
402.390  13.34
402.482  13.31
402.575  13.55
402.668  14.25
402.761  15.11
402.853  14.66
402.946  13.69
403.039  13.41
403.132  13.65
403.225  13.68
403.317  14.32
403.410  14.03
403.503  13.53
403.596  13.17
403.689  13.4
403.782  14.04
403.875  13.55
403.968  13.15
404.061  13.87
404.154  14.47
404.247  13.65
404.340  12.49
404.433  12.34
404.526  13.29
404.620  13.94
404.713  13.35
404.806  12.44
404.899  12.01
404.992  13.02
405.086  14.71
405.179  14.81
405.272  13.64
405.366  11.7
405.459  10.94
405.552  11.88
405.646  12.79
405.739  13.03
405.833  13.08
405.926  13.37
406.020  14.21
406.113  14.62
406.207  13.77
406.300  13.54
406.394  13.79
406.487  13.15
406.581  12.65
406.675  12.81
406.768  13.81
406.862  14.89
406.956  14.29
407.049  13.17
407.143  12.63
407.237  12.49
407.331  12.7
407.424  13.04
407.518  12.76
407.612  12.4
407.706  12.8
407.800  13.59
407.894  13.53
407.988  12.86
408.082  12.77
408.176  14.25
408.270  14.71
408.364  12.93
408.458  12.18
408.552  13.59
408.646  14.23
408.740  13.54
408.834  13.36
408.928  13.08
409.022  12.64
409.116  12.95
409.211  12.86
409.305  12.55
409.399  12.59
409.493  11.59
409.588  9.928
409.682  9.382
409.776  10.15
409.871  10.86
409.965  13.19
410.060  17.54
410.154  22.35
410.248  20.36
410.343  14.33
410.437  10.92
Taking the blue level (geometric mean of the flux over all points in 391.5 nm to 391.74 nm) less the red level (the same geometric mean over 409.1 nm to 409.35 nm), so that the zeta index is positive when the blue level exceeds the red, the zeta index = 1.9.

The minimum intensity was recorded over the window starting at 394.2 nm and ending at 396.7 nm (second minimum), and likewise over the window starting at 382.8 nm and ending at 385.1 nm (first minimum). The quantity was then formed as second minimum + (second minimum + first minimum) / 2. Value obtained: 18.7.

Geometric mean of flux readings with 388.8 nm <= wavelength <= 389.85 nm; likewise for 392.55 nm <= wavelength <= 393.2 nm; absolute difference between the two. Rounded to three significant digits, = 1.00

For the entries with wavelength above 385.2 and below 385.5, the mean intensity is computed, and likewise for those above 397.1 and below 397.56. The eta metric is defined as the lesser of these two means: 10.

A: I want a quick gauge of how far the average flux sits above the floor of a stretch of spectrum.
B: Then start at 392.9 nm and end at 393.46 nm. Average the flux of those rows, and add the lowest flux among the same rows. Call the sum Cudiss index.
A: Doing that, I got 22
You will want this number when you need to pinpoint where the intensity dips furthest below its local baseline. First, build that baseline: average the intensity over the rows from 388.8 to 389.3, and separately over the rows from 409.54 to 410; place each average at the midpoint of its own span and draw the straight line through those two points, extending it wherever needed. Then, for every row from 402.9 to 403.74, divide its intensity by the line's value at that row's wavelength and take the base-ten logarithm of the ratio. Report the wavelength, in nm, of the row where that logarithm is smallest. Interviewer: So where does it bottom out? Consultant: 403.596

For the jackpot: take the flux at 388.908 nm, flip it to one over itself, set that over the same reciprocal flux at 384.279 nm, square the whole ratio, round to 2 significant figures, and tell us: 0.39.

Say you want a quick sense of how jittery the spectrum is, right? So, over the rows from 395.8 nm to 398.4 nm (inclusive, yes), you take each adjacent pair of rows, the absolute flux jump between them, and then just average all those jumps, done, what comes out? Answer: 0.95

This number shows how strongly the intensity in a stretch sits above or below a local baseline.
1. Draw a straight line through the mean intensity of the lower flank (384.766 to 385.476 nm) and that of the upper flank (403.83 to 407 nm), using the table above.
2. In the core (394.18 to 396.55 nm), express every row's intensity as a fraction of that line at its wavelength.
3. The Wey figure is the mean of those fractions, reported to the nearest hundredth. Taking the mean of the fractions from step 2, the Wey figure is 1.00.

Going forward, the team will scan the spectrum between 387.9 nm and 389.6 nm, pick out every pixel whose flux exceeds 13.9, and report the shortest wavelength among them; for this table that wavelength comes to 388.729 nm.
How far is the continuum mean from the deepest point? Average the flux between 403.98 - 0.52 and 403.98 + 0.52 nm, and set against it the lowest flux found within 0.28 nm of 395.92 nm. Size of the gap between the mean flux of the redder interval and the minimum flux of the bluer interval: 1.6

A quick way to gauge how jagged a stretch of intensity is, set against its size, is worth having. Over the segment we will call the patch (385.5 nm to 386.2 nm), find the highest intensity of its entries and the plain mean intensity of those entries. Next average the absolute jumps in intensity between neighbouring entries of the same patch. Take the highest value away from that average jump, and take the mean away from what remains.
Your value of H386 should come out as -29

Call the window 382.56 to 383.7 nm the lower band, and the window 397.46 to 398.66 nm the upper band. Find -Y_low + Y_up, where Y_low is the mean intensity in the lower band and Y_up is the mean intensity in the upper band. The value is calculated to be 1.6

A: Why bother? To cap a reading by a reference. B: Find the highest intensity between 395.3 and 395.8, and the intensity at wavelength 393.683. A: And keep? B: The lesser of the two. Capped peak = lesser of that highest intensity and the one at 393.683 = 12.0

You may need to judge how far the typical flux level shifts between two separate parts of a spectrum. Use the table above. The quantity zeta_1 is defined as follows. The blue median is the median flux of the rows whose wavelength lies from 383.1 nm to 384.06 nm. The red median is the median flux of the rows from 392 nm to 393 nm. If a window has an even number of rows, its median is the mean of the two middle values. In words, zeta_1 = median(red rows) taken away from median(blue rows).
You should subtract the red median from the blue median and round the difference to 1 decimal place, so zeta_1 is -3.3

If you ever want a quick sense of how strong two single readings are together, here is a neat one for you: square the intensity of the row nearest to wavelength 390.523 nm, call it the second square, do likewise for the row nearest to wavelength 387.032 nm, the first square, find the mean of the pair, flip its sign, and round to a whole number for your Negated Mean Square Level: -212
